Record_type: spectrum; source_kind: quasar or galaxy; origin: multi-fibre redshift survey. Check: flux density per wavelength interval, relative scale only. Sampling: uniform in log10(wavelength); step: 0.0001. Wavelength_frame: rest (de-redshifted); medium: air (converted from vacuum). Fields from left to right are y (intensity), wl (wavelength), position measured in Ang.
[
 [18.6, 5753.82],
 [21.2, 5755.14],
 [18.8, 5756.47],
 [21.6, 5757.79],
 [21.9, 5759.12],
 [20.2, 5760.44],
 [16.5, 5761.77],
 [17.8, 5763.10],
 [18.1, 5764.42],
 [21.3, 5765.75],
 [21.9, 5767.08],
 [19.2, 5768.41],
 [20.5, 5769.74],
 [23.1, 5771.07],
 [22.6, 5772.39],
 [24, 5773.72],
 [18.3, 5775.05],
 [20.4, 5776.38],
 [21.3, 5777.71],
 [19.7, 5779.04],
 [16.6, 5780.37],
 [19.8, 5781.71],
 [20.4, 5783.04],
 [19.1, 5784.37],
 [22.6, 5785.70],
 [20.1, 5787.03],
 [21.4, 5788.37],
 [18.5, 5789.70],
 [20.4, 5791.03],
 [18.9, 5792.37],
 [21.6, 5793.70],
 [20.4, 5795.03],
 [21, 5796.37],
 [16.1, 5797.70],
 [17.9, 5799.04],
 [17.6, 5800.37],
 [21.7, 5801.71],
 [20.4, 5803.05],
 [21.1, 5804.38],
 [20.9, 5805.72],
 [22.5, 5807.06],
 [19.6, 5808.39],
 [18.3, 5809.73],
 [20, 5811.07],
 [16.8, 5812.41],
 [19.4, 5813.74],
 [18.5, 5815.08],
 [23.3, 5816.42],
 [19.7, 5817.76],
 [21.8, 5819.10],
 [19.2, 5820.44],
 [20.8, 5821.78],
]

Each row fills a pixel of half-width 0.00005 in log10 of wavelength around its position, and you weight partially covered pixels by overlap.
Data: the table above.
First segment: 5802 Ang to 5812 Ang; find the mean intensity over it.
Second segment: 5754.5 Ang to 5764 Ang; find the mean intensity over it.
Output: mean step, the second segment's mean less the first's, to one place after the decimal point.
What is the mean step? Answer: -0.7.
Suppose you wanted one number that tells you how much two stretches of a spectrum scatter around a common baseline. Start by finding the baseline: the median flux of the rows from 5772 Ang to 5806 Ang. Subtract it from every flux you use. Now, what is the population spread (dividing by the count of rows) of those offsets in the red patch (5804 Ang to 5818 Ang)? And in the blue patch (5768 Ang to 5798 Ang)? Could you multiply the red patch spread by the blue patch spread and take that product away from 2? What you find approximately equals -1.3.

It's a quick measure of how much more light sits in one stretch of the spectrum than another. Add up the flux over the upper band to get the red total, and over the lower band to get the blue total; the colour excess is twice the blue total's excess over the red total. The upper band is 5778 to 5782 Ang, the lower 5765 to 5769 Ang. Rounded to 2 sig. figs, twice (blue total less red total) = 13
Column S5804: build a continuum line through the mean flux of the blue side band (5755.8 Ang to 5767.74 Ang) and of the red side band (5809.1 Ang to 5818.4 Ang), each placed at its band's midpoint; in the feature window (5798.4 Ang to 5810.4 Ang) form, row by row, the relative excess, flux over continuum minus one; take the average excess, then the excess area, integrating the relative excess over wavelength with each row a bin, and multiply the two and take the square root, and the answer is 0.09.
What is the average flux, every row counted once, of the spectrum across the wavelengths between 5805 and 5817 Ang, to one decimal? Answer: 19.9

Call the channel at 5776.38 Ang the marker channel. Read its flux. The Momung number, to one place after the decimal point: 20.4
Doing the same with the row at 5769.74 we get 20.5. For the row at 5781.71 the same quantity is 19.8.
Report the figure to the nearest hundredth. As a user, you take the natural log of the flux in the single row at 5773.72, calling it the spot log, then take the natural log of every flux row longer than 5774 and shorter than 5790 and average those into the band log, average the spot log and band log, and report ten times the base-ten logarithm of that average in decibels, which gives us 4.89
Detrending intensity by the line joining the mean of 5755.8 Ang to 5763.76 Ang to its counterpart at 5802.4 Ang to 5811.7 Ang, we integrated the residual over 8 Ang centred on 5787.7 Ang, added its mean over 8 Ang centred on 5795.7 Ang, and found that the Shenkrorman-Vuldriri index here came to 1.8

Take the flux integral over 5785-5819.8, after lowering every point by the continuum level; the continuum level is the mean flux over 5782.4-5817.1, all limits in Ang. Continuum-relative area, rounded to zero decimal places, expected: 3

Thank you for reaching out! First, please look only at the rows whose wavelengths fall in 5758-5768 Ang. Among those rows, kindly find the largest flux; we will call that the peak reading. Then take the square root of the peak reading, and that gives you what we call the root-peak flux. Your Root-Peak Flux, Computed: 4.68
